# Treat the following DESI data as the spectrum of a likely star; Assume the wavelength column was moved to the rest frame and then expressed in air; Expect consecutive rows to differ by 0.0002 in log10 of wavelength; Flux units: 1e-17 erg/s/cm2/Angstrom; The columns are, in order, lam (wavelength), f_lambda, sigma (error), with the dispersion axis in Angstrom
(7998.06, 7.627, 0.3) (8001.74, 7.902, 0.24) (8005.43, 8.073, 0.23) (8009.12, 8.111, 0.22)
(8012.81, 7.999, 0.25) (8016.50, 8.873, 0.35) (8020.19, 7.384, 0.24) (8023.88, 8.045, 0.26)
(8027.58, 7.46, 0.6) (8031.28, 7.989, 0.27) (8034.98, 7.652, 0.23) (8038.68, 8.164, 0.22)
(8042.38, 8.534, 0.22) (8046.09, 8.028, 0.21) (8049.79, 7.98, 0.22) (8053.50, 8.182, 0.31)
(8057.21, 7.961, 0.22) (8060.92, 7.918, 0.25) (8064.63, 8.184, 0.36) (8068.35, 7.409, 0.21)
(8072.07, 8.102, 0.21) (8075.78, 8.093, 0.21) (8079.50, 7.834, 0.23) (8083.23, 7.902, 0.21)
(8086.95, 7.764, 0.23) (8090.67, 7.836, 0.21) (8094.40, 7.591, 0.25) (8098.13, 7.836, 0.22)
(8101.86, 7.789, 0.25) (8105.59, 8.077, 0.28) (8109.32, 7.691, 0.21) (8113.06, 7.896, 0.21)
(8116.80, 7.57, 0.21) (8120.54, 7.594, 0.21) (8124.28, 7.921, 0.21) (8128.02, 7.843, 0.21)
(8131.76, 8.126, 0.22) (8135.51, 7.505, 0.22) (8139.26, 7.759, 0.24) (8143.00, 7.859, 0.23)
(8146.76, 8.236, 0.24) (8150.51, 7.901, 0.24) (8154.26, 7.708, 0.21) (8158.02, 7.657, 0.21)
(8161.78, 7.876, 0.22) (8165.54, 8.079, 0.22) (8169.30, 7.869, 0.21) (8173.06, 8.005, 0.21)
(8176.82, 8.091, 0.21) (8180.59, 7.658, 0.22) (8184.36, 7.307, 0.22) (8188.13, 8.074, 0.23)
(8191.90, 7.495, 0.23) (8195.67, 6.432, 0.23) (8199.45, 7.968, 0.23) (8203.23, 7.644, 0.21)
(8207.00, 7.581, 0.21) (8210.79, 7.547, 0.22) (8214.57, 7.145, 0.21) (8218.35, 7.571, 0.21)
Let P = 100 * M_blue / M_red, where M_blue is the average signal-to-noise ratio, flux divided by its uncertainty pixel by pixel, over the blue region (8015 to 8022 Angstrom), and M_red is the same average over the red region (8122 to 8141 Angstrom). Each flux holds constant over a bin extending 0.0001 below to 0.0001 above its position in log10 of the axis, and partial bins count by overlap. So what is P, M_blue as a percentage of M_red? 79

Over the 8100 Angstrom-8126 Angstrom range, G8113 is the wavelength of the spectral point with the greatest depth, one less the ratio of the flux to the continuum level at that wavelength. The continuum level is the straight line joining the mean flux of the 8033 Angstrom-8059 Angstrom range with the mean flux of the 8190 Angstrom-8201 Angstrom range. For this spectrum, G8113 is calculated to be 8116.80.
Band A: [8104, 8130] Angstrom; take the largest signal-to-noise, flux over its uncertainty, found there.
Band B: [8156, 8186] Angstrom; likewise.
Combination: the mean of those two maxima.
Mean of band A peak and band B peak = 38.1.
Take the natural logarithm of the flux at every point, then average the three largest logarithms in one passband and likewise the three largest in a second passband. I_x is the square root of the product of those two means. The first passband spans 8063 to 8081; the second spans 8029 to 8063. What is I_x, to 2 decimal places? 2.11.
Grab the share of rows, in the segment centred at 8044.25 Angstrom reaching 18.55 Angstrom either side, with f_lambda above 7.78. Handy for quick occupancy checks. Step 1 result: 0.80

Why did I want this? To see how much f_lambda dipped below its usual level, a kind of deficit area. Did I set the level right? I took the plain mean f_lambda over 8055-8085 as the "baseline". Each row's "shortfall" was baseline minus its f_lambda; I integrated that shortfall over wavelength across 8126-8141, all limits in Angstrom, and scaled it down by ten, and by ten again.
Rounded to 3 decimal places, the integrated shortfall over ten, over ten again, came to 0.018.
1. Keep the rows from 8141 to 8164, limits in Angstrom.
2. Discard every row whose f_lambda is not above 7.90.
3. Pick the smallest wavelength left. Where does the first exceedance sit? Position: 8146.76 Angstrom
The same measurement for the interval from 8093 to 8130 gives 8105.59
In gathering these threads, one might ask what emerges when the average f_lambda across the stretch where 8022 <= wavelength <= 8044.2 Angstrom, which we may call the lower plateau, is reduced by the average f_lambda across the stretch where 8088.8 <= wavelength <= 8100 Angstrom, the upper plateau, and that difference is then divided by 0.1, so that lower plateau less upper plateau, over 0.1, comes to 2.2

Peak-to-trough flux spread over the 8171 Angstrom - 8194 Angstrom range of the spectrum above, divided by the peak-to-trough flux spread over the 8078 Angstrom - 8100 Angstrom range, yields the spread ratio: 2.5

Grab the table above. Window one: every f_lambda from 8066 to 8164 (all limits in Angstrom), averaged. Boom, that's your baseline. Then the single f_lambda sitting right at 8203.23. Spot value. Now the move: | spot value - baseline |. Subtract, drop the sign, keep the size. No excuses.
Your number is 0.18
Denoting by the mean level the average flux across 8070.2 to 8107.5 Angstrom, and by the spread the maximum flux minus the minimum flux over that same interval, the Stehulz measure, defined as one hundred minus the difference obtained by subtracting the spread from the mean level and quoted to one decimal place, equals 92.6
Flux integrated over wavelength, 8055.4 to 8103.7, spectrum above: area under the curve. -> 380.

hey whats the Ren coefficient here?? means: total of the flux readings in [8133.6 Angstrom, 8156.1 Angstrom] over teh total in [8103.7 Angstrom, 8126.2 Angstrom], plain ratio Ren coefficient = 1.00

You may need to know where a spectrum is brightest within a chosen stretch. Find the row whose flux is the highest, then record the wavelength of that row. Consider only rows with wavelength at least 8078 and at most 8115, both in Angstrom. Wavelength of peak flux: 8105.59 Angstrom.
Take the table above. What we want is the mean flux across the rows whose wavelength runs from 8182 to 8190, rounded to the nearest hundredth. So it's 7.69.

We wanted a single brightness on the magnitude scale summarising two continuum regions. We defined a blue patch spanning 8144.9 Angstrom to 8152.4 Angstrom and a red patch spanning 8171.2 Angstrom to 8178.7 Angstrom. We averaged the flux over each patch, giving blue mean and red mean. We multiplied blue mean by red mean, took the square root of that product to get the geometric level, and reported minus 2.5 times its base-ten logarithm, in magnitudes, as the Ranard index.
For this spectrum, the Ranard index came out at -2.27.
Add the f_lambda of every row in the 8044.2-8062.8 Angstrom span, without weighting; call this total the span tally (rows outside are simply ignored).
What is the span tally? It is 40.1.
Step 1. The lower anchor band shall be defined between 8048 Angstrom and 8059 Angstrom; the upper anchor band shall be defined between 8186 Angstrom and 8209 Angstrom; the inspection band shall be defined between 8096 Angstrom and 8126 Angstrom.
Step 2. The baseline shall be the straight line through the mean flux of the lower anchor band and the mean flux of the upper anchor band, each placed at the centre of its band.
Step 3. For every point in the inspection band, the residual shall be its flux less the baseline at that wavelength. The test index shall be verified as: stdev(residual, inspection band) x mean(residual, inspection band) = -0.006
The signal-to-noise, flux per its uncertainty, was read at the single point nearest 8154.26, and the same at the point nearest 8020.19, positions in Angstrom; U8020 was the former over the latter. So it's 1.19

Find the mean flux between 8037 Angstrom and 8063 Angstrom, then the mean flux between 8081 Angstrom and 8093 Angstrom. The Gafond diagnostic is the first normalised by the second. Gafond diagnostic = 1.04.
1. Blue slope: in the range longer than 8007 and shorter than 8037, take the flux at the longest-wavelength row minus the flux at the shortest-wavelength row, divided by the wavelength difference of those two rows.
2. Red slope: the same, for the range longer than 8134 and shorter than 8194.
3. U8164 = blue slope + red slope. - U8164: -0.018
